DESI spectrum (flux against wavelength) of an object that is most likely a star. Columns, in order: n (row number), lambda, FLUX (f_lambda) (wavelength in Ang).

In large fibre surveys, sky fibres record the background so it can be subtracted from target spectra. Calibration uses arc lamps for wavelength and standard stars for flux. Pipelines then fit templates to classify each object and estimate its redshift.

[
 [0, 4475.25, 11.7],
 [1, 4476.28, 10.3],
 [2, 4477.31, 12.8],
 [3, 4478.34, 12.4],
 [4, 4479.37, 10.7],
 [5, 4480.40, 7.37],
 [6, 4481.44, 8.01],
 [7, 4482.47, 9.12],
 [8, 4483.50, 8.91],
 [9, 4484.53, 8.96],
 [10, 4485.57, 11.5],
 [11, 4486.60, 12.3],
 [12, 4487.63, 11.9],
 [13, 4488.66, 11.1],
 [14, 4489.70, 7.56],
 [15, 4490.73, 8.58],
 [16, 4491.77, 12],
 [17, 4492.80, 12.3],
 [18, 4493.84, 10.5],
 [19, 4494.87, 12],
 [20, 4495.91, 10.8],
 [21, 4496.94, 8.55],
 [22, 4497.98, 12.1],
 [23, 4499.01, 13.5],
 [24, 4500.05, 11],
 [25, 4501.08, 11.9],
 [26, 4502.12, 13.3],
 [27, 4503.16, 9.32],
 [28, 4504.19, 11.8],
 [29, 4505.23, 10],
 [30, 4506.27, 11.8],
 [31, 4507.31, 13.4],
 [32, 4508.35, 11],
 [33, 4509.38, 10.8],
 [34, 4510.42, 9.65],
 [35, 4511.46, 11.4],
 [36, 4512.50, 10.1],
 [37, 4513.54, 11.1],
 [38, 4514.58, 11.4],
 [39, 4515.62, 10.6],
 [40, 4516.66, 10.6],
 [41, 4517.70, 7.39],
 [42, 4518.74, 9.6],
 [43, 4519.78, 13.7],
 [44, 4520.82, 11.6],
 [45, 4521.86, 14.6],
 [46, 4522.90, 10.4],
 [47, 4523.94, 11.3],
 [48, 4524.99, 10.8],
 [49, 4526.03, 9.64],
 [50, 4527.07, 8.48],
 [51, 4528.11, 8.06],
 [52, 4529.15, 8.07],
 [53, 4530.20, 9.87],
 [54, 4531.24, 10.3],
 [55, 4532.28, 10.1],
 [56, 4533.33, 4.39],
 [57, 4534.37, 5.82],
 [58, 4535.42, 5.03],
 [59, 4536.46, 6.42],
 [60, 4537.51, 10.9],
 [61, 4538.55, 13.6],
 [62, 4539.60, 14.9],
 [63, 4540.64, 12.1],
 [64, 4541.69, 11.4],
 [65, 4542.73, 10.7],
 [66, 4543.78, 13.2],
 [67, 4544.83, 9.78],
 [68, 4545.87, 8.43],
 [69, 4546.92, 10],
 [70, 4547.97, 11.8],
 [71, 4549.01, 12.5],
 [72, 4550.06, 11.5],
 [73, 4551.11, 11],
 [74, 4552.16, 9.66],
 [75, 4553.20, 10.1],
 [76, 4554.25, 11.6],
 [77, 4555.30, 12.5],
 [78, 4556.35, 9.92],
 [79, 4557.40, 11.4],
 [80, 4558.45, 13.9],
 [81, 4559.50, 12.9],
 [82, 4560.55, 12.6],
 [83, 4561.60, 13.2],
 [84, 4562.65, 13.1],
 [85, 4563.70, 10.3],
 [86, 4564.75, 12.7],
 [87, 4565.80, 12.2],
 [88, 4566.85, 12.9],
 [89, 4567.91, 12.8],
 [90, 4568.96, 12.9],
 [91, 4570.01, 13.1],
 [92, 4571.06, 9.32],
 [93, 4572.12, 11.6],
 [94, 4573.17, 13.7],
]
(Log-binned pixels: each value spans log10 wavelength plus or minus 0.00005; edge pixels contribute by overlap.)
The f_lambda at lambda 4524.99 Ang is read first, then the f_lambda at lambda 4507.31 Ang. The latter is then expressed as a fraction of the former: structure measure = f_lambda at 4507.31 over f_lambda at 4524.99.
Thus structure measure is 1.2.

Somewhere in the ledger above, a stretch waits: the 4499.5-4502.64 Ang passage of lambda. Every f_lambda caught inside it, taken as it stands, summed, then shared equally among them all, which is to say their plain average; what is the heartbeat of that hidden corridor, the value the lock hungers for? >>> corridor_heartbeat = 12.1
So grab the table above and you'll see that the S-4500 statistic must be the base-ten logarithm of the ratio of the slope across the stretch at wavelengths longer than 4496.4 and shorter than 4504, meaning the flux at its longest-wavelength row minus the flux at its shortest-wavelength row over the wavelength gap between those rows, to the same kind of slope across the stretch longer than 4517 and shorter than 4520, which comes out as -1.4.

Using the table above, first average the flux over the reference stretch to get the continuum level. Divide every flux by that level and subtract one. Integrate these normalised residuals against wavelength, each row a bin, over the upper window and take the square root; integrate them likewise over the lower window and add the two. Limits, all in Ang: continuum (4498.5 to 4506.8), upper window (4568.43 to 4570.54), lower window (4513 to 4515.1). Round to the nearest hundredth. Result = 0.45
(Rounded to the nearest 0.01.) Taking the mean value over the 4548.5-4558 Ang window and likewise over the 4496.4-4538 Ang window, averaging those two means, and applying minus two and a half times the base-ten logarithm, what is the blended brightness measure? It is -2.57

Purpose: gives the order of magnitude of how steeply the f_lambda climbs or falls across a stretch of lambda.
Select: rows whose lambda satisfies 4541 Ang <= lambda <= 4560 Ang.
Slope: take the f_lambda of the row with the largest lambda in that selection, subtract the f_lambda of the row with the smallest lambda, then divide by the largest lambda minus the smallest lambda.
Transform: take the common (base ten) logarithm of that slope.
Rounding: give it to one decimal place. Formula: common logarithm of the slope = -1.1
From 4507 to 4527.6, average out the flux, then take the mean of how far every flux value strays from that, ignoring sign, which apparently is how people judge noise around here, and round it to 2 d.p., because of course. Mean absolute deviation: 1.16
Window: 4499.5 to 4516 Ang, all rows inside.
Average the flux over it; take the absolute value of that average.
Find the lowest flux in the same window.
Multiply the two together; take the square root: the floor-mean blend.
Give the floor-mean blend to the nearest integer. 10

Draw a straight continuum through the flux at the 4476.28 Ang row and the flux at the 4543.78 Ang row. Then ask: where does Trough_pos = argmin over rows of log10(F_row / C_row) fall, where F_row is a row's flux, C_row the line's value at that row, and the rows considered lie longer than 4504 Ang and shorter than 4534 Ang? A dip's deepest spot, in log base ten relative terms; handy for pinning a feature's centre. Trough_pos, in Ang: 4533.33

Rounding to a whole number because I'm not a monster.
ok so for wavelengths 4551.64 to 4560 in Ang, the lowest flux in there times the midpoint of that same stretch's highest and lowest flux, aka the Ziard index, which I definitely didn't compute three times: 114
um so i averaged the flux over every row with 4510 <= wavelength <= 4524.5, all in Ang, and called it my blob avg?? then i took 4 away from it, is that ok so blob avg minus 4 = 7.0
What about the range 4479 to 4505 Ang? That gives 6.6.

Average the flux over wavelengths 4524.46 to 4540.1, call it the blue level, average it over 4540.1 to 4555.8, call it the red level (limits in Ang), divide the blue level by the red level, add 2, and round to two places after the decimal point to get 2.82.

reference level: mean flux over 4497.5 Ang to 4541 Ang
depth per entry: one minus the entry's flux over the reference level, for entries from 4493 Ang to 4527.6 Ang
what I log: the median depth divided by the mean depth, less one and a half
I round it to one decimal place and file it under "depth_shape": -0.6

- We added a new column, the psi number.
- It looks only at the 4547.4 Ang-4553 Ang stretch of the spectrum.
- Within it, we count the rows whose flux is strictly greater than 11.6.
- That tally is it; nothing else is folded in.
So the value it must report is 2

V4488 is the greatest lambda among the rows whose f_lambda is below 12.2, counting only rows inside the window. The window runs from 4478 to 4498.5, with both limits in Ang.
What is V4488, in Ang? 4497.98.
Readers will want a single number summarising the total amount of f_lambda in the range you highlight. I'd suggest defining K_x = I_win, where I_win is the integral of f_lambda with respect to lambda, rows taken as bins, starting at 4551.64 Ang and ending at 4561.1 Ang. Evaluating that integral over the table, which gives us 110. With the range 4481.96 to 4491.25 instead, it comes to 93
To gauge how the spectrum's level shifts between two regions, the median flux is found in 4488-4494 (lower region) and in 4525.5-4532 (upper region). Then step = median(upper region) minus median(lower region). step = -1.7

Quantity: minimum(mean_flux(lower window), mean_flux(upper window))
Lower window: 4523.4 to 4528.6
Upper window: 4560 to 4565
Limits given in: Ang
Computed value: 9.7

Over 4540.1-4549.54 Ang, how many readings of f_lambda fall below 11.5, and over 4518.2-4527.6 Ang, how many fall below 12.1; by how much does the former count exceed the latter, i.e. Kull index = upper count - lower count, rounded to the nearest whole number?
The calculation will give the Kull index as -2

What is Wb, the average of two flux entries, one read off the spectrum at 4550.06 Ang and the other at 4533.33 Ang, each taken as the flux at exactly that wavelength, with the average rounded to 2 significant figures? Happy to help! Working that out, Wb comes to 7.9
